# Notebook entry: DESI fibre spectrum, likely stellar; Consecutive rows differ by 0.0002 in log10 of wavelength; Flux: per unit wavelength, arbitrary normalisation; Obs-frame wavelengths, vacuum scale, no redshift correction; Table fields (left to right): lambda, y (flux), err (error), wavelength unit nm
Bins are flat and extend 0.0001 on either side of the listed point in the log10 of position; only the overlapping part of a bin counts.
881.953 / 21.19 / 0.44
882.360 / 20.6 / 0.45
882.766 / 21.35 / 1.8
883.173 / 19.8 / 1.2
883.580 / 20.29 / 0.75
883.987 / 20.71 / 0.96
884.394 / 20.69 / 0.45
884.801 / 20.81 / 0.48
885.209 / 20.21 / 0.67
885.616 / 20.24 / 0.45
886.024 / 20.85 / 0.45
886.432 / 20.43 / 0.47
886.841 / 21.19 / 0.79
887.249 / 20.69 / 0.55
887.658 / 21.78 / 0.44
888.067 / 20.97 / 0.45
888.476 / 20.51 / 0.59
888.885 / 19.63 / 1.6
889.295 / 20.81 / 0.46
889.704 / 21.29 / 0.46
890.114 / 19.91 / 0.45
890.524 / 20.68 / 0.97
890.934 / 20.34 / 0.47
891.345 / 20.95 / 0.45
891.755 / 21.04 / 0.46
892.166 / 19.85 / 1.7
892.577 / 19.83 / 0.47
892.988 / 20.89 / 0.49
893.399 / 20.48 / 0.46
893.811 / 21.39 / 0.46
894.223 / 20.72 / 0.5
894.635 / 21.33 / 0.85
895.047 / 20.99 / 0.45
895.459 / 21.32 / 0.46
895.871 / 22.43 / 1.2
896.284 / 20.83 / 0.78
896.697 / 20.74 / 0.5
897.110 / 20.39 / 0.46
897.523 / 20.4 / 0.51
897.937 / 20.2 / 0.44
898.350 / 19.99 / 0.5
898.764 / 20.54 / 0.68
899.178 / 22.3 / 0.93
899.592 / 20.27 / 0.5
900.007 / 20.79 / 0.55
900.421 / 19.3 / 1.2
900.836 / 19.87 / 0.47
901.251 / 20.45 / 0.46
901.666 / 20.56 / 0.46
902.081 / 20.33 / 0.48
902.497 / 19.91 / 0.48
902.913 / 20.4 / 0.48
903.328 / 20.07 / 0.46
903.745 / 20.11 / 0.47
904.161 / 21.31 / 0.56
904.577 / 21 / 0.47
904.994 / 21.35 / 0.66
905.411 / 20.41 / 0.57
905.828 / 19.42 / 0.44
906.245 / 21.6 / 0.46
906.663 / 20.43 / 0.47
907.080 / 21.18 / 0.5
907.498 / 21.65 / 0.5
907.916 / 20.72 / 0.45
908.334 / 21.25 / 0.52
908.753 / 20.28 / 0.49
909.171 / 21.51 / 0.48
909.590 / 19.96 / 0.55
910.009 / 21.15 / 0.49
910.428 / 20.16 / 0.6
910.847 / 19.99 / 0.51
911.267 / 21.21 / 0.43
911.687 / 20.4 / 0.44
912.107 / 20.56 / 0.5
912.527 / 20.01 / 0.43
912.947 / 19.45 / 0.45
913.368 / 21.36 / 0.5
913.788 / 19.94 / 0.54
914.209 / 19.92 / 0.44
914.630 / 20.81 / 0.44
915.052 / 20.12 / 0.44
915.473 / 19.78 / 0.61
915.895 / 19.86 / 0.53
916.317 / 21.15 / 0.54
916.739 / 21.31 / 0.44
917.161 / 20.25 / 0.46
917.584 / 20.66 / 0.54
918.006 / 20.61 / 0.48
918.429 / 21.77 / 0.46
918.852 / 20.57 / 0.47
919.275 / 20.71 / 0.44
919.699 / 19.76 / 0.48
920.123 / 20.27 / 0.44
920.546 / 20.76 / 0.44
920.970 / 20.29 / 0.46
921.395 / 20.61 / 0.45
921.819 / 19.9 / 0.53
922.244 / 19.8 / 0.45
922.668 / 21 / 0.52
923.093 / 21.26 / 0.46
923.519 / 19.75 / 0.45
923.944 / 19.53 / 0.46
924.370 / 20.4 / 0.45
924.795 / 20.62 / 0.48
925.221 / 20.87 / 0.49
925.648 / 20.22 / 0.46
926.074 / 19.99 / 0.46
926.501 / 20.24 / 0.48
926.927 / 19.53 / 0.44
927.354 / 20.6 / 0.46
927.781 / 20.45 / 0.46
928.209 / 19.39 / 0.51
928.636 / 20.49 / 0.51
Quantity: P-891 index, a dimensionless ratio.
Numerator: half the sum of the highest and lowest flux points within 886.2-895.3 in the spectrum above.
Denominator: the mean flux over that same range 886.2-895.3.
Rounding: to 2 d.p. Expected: 1.00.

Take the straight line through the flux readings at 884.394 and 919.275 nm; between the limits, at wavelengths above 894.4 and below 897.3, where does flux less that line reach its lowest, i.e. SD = 897.110 nm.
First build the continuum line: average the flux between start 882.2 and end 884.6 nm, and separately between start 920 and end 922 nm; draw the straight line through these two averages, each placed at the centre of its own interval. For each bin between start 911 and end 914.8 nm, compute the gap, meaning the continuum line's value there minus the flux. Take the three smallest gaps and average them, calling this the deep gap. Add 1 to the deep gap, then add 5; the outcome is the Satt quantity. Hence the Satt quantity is 5.3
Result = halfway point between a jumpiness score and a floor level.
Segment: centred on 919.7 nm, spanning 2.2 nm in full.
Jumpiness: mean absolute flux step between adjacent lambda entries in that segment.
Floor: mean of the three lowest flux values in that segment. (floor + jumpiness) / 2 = 10.4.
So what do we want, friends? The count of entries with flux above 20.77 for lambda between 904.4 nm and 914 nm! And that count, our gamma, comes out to 10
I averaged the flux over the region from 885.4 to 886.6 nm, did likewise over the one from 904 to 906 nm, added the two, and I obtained 41.2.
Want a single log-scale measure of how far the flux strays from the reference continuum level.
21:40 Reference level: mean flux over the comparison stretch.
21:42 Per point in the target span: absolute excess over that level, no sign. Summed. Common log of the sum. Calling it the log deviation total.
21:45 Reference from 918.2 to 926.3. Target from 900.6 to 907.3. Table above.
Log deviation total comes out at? 0.87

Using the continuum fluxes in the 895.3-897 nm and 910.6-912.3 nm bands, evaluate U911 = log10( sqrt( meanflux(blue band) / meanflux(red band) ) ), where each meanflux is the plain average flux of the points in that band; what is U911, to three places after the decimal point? 0.008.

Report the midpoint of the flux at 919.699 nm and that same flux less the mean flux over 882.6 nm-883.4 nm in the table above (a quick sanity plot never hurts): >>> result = 9.5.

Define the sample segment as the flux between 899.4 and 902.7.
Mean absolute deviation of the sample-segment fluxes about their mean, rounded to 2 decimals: 0.37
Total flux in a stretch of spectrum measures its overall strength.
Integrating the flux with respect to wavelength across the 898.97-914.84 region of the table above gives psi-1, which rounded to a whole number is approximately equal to 326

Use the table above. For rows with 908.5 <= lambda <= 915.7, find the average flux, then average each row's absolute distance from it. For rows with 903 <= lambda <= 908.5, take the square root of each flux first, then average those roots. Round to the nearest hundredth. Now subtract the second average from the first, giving -4.06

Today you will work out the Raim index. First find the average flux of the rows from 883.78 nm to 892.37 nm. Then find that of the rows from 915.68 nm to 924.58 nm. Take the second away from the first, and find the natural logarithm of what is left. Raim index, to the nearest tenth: -1.8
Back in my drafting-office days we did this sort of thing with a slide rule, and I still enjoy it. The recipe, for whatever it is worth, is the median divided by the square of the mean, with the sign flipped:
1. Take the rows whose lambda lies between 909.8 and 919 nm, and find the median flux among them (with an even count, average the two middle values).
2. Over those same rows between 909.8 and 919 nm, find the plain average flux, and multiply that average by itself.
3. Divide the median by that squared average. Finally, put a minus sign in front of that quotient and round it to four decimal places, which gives -0.0487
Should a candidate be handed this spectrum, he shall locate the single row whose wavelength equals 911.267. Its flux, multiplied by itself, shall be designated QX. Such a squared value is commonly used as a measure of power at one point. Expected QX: 450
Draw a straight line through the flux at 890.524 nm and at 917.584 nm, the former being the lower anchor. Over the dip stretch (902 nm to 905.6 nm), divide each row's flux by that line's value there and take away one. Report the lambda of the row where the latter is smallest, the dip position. 902.497 nm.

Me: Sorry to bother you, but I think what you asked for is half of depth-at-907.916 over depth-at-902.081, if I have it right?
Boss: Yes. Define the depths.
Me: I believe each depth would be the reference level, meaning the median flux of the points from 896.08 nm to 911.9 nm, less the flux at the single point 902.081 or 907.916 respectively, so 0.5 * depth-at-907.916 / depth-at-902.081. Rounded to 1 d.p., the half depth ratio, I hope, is -1.7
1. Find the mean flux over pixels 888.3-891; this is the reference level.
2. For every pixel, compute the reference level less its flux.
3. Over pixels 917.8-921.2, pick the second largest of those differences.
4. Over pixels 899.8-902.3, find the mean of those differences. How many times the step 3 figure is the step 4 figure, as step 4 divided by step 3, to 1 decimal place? 1.3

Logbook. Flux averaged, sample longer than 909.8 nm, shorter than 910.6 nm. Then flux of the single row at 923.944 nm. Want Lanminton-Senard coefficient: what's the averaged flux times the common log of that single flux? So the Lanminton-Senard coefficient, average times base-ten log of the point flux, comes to 26.7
